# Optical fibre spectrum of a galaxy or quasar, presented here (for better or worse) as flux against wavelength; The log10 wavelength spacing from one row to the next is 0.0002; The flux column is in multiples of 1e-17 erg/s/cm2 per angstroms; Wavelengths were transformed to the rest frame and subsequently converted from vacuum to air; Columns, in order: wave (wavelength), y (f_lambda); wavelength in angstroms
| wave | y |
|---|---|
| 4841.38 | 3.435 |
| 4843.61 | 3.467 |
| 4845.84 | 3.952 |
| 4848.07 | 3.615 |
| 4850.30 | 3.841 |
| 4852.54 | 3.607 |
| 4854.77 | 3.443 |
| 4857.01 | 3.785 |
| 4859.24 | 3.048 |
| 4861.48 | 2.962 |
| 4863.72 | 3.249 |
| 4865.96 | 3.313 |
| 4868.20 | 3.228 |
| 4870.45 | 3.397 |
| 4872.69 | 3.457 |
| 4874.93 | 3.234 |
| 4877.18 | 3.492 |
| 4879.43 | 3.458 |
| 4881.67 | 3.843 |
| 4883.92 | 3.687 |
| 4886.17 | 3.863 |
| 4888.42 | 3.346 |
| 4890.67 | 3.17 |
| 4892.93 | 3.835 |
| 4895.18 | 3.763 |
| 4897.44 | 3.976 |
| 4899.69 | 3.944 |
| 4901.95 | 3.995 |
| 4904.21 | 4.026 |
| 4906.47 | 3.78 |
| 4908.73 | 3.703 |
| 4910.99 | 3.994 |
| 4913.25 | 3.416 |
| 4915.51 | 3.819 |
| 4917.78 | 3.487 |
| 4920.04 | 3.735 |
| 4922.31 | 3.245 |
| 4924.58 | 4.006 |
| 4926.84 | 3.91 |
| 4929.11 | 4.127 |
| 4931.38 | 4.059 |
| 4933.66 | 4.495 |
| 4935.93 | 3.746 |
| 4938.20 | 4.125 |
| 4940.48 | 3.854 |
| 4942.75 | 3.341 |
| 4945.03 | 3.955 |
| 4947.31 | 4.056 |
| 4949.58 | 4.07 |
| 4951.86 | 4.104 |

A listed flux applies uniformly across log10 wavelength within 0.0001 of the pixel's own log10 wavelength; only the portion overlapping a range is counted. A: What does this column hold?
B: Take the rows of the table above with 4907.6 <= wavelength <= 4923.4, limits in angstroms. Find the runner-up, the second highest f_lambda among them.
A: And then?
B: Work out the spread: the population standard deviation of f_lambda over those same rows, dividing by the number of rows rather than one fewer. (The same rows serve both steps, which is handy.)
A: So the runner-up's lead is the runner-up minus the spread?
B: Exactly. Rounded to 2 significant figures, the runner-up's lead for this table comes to 3.6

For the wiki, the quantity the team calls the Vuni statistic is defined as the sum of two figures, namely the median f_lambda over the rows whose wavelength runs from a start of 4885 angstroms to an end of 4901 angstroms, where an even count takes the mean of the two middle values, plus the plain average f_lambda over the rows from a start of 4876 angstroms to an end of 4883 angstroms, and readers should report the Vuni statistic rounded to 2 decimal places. 7.43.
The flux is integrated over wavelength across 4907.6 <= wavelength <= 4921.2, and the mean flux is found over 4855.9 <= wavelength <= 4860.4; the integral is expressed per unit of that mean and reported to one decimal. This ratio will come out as 14.7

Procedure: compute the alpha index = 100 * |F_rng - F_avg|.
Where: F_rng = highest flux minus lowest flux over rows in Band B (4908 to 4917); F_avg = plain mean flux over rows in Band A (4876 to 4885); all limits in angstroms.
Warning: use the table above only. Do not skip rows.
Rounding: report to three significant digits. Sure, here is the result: 304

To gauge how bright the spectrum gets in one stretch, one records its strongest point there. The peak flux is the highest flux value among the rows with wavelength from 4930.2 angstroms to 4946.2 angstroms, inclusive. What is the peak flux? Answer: 4.495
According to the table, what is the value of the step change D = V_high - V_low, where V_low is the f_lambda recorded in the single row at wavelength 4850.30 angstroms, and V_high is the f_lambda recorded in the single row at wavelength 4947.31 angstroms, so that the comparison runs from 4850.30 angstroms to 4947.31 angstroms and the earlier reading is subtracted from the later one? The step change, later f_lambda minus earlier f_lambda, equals 0.2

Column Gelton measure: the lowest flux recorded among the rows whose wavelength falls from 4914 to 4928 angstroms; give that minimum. 3.245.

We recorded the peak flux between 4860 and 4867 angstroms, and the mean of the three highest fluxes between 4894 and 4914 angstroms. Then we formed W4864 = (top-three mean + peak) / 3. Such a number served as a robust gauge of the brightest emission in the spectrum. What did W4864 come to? 2.44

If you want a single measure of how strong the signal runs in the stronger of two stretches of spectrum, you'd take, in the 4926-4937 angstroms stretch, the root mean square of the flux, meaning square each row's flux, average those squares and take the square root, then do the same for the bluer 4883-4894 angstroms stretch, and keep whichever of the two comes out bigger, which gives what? 4.08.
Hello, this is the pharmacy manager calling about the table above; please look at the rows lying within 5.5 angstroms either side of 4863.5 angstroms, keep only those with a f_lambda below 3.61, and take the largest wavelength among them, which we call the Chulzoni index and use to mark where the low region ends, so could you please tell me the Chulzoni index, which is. 4868.20 angstroms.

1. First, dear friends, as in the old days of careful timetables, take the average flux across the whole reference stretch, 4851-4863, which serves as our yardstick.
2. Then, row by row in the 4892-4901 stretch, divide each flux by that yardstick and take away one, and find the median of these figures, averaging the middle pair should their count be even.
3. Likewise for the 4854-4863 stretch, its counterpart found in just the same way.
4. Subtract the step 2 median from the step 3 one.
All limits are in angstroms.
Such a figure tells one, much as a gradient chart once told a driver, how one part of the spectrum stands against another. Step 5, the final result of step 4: -0.19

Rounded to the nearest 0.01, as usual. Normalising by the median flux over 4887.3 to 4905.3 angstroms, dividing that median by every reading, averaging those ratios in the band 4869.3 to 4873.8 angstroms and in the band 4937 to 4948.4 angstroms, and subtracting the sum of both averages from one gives -1.15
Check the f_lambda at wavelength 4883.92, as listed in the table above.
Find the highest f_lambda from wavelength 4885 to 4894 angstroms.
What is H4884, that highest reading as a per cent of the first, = 105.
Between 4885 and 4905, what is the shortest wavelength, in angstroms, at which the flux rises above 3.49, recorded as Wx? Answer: 4886.17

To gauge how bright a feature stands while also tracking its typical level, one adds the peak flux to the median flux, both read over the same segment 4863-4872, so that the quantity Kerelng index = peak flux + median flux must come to 6.7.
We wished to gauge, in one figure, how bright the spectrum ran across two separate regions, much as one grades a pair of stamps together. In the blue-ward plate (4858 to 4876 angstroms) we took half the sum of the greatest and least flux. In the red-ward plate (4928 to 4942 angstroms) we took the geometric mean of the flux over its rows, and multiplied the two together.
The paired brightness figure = 13.0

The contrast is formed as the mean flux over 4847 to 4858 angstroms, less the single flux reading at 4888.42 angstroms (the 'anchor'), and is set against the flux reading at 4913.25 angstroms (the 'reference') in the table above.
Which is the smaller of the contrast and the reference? 0.31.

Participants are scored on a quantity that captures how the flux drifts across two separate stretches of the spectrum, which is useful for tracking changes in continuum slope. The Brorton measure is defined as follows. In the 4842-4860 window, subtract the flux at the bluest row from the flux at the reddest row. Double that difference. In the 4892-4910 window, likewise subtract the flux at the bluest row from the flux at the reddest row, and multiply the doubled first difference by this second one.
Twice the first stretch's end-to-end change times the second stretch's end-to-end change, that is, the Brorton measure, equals 0.11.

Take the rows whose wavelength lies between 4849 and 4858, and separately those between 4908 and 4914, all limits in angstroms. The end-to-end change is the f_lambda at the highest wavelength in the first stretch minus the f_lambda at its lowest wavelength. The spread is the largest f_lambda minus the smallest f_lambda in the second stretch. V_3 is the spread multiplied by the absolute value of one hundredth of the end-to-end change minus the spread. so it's 0.33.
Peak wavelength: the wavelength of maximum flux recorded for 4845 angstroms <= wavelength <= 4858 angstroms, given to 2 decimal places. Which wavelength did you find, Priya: 4845.84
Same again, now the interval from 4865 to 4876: 4872.69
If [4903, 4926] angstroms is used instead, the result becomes 4904.21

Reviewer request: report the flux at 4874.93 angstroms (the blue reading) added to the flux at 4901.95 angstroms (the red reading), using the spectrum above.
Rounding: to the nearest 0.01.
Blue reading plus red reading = 7.23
